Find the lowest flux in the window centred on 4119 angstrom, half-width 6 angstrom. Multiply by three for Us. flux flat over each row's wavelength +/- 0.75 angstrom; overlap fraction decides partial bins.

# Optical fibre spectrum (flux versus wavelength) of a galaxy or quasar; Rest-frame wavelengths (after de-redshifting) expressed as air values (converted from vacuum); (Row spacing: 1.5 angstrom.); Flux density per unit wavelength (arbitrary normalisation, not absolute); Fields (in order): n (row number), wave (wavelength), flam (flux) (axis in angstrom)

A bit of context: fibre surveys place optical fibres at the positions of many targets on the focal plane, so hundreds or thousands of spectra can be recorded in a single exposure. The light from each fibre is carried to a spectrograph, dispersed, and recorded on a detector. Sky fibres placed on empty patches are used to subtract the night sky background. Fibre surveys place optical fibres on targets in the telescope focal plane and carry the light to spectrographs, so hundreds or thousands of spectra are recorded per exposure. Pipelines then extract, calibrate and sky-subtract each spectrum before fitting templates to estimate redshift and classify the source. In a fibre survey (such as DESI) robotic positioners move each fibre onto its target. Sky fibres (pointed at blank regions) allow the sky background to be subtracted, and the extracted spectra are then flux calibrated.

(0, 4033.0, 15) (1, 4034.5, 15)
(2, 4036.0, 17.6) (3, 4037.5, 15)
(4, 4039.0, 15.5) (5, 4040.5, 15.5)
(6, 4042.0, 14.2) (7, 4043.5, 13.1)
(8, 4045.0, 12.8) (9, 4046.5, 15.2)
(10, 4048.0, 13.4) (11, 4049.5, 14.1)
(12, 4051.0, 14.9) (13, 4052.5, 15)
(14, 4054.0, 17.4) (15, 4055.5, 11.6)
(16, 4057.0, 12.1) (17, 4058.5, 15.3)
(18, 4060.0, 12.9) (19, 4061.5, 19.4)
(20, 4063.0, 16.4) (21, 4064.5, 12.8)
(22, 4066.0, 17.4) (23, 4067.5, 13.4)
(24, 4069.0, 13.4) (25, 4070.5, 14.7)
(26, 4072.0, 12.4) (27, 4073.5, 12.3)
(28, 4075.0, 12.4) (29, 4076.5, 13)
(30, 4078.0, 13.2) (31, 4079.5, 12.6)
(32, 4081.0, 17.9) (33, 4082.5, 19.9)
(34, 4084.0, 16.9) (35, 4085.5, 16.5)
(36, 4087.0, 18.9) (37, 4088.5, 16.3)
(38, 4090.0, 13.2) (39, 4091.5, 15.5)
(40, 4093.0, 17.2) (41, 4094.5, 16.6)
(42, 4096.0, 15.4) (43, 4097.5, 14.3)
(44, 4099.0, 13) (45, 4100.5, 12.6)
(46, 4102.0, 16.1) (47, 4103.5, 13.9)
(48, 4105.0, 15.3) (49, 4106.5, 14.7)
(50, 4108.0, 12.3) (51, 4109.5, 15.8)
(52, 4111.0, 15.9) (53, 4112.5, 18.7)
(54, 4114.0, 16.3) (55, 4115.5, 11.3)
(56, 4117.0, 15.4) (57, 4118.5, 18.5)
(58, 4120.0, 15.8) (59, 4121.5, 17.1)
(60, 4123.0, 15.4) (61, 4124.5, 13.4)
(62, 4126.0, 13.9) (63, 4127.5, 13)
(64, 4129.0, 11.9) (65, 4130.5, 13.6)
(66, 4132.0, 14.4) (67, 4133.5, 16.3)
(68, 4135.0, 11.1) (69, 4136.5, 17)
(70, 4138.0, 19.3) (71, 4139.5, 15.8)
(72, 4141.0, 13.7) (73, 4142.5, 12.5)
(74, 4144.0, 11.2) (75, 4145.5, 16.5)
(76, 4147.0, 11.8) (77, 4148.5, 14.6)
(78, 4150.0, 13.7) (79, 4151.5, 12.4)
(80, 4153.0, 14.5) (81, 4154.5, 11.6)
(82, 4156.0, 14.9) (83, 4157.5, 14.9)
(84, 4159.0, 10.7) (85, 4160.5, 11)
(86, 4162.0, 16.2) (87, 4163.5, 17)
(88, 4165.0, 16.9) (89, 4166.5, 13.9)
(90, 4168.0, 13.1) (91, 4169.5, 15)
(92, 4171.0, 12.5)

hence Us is 33.9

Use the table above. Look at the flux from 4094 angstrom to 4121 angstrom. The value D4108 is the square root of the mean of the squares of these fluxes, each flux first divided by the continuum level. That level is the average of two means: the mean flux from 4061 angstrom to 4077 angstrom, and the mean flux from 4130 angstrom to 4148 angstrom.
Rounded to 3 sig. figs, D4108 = 1.06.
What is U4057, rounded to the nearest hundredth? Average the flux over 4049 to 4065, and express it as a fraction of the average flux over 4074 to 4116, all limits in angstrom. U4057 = 0.97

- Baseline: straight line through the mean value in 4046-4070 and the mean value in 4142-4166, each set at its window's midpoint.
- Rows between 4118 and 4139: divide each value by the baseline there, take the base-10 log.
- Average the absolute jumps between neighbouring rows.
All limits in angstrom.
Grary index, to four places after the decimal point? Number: 0.0643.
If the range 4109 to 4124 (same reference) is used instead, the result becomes 0.0728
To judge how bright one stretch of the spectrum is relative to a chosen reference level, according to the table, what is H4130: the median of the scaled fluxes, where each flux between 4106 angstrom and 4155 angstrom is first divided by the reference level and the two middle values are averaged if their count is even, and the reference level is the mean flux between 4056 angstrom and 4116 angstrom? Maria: 0.97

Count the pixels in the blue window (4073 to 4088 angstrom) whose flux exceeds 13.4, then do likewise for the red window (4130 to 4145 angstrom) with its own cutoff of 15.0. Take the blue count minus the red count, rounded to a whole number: 1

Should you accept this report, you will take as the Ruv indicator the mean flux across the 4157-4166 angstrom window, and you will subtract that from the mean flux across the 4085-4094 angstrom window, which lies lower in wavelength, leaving 2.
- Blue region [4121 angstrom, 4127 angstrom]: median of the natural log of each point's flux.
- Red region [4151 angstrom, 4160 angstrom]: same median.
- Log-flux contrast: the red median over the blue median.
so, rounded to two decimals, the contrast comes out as 0.97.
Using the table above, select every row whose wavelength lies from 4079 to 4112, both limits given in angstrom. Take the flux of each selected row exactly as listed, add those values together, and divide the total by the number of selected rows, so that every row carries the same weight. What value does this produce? 15.5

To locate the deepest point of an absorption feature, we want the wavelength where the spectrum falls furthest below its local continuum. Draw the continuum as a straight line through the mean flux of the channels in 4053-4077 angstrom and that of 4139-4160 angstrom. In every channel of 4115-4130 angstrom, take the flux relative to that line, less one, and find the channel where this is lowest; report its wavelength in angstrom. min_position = 4115.5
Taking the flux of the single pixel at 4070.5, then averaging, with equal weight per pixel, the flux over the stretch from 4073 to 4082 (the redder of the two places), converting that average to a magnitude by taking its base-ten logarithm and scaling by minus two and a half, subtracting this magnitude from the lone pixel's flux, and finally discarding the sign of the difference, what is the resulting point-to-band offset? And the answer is 17.5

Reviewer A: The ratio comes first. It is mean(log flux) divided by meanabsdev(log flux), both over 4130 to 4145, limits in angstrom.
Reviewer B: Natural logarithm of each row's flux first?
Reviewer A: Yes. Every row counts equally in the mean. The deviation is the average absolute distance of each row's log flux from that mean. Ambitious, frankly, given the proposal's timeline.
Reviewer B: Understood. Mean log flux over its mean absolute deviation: 19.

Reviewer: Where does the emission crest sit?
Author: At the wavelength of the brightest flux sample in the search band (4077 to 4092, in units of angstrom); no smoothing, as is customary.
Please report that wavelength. 4082.5 angstrom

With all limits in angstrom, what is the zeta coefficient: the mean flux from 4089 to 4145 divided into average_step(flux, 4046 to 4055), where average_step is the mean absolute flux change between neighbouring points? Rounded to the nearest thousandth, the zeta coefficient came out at 0.078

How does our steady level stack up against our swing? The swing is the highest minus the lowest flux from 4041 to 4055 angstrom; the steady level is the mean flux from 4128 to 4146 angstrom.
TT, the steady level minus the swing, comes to 10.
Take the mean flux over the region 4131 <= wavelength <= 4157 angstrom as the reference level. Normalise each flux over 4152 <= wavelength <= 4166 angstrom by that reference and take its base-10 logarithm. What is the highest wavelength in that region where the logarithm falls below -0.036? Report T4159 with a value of 4160.5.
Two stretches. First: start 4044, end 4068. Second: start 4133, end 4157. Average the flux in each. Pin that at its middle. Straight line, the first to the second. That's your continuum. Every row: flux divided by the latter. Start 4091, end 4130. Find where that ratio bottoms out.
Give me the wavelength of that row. 4115.5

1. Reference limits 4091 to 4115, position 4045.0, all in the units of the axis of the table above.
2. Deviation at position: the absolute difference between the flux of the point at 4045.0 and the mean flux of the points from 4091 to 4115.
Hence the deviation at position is 2.4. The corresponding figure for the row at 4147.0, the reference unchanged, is 3.4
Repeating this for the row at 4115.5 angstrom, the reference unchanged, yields 3.9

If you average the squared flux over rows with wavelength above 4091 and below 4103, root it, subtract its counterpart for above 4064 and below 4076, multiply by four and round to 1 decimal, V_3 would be 5.9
